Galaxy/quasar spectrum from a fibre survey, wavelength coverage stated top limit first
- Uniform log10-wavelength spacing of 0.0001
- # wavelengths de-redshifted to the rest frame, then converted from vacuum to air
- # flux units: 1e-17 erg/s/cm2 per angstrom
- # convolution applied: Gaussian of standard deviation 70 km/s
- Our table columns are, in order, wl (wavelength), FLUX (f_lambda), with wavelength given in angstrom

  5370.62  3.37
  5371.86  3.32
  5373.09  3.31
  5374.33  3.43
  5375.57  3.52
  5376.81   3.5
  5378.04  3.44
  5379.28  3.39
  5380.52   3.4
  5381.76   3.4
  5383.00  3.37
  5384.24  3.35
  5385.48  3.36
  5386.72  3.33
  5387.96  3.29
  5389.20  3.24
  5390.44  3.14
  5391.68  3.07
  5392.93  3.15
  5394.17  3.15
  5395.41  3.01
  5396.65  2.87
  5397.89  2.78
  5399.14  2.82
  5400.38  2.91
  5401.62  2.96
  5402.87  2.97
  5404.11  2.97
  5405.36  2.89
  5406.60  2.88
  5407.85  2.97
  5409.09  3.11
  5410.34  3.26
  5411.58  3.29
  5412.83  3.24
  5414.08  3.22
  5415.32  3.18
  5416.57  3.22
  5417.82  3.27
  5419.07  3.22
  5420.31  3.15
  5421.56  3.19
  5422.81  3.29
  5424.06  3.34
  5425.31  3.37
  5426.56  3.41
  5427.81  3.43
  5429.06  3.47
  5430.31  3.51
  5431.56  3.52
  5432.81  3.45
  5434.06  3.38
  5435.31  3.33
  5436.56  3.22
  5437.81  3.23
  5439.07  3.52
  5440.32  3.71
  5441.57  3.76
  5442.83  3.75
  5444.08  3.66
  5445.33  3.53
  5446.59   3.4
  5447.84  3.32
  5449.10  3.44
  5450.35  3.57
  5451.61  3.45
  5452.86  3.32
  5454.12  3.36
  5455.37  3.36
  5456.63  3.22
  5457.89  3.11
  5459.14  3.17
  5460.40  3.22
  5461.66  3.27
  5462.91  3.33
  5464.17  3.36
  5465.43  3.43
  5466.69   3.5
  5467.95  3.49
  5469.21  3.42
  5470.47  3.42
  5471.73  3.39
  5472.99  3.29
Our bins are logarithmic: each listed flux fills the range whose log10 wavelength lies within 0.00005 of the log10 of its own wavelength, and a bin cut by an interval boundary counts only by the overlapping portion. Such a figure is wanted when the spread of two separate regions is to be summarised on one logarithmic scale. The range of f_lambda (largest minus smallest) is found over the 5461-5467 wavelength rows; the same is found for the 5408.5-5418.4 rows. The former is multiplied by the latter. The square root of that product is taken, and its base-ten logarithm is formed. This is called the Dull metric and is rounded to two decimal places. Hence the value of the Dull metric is -0.69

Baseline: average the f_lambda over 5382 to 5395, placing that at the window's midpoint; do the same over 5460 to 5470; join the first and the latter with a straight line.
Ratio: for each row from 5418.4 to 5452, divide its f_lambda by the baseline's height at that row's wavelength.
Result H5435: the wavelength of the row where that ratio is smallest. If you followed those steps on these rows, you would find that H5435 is 5420.31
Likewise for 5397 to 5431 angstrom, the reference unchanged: 5397.89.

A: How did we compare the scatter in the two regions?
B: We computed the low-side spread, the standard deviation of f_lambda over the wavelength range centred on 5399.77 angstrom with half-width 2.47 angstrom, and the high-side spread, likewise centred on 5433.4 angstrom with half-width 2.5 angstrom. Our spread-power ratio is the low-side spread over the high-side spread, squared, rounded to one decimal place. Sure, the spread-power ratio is 1.0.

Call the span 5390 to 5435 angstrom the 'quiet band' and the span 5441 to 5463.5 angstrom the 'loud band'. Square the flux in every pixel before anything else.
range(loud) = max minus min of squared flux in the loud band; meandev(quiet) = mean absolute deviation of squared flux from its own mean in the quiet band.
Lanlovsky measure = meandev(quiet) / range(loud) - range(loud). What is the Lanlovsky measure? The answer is -4.2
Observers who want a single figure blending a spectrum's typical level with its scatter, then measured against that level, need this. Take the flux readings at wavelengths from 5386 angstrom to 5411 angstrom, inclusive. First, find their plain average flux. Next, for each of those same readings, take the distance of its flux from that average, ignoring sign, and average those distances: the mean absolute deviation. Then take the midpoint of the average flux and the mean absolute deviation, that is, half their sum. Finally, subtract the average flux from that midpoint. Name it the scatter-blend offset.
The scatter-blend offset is -1.45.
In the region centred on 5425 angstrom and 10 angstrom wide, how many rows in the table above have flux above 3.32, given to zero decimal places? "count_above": 5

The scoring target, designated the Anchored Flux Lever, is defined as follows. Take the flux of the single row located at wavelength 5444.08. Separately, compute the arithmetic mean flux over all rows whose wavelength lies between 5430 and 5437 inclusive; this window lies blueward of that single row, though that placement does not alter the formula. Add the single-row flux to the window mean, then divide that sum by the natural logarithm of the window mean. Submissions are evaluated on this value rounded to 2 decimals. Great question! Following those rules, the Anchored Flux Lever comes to 5.77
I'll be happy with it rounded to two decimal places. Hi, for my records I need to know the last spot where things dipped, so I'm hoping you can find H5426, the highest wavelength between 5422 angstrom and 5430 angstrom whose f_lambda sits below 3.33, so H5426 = 5422.81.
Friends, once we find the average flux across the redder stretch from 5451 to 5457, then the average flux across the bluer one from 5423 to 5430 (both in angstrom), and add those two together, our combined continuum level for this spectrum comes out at 6.75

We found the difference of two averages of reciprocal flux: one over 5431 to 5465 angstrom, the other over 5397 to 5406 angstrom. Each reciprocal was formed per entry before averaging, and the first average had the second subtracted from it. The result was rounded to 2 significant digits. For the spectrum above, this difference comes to -0.051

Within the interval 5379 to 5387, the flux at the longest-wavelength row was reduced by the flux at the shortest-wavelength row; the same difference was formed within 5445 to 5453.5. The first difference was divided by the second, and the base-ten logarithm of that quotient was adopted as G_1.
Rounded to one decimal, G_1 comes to -0.5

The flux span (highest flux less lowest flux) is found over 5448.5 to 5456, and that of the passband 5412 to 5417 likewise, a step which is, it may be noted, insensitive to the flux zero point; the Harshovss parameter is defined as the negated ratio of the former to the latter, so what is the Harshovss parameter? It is -4.2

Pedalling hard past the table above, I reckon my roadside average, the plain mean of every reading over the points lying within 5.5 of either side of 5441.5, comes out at 3.53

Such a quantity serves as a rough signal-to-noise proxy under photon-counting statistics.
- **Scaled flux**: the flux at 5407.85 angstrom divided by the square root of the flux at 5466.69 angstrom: 1.59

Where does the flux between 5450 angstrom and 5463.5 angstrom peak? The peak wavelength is 5450.35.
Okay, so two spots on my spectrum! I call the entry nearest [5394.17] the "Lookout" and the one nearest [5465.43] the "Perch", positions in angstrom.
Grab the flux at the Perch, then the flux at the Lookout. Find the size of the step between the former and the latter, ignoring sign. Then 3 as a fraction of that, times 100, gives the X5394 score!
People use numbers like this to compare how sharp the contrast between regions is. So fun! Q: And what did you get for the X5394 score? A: 1071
